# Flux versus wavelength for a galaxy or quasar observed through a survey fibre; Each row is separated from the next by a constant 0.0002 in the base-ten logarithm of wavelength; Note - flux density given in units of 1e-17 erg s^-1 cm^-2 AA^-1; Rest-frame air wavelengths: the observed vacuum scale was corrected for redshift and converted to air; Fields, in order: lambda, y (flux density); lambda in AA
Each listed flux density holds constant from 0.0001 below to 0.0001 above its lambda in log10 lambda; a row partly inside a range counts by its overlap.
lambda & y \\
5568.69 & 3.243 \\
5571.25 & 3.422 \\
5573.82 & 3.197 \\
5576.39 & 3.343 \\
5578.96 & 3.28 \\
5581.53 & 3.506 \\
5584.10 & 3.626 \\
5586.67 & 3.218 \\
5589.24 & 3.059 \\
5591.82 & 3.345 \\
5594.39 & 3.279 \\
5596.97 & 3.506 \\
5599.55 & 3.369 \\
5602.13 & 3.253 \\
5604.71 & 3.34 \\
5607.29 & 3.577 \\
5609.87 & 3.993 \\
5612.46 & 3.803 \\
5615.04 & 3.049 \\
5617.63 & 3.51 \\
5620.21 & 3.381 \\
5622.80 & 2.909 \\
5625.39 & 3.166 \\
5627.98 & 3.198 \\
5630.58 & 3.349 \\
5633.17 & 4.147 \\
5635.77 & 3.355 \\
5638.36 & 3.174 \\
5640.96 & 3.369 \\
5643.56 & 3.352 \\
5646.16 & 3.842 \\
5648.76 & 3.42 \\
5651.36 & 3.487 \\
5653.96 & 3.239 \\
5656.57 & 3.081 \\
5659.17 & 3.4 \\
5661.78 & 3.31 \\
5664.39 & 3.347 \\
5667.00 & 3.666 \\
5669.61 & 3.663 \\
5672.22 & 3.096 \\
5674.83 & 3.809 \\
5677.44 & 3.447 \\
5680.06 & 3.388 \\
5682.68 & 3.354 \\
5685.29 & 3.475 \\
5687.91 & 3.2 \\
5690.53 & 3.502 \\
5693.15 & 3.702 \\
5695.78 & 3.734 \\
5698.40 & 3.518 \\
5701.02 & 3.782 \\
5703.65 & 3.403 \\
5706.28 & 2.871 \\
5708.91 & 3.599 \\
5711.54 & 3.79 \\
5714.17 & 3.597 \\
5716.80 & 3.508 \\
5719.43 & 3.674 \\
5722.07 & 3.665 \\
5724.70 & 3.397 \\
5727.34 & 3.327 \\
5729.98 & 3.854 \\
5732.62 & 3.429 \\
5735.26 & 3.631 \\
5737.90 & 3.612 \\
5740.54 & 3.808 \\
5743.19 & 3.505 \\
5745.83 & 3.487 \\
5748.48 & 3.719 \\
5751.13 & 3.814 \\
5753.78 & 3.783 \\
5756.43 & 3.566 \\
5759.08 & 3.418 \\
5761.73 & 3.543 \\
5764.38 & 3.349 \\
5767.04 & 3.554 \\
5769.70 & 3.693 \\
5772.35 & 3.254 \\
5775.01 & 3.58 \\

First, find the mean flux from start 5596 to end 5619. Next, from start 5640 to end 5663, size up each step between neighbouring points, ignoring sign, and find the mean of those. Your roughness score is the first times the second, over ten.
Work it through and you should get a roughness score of 0.079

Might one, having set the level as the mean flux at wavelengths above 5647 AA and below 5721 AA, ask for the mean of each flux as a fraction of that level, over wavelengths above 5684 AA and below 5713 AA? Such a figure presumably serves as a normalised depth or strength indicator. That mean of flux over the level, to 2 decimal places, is 1.01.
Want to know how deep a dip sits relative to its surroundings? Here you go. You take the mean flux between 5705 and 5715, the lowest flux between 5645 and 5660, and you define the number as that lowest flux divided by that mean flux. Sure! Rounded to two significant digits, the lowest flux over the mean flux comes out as 0.89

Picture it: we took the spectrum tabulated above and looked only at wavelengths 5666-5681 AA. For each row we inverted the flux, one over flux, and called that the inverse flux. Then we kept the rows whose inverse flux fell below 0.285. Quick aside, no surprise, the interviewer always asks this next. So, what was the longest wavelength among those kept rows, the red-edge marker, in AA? 5674.83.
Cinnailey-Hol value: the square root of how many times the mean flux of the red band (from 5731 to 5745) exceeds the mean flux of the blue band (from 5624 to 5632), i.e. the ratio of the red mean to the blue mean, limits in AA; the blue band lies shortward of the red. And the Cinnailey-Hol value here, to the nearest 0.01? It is 1.05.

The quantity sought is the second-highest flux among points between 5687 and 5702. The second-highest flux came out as 3.734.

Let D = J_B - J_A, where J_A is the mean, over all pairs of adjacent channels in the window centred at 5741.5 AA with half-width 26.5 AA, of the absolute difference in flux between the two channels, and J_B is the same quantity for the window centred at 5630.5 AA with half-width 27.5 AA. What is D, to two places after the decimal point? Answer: 0.14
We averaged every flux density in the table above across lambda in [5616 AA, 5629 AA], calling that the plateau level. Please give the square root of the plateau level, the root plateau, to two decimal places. 1.80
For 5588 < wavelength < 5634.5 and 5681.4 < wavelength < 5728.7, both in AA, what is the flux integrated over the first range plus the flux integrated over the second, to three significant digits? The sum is 324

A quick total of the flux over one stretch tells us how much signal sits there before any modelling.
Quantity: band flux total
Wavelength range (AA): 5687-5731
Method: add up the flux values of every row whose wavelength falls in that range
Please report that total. 60.1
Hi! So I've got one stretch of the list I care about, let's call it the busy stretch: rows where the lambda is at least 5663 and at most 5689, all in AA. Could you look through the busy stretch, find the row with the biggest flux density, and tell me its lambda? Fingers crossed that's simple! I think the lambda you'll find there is 5674.83 AA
